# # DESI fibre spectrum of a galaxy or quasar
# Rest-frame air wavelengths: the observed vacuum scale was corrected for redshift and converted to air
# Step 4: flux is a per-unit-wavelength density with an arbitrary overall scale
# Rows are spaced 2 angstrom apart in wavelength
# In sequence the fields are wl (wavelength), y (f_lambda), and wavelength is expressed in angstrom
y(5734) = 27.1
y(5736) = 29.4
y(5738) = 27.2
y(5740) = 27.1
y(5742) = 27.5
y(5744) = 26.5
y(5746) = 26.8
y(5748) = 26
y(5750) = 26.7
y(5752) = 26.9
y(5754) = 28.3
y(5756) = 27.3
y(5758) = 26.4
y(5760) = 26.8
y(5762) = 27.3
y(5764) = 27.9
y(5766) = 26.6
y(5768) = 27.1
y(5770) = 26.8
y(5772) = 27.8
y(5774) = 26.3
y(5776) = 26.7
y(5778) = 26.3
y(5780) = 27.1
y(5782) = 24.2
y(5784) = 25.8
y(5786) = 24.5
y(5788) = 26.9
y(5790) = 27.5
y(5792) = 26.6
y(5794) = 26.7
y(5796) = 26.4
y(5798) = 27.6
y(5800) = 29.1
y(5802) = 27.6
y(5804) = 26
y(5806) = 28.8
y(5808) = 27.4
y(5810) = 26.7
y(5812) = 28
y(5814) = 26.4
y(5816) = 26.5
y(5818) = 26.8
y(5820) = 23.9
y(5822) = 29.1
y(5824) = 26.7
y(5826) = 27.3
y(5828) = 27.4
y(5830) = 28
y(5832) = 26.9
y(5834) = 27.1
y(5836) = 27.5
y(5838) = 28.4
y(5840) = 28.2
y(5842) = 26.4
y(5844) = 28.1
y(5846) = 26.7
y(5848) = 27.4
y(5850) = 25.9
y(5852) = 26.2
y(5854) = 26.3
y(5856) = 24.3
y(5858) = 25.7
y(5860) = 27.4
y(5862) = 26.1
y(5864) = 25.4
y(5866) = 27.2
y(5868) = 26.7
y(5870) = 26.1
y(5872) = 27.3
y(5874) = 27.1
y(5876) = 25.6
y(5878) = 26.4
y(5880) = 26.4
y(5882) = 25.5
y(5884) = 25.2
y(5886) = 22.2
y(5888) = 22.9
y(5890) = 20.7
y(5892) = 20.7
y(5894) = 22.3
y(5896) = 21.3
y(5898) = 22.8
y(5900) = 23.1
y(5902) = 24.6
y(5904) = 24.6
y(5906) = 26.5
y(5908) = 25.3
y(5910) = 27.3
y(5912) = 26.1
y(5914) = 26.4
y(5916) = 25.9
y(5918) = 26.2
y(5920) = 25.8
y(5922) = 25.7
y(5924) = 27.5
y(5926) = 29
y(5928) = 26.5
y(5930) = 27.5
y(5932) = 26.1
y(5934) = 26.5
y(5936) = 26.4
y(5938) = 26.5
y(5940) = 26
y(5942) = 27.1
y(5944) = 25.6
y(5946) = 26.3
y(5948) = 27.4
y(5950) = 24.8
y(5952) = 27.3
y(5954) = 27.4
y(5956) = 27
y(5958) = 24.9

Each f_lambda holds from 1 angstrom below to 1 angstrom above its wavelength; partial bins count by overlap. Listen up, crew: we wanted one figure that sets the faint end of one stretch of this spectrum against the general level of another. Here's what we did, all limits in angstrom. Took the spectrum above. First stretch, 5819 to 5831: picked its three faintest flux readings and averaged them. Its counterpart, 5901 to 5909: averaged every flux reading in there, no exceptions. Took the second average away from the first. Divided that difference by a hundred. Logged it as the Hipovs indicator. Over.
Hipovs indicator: 0.007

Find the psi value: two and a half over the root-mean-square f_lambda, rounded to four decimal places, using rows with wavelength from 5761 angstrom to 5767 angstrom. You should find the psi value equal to 0.0917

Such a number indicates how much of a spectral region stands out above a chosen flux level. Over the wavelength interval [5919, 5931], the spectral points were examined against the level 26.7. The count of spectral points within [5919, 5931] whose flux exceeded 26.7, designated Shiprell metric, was 3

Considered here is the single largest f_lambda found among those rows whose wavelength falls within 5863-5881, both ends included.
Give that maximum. 27.3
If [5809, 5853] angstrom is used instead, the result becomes 29.1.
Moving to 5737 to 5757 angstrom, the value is 28.3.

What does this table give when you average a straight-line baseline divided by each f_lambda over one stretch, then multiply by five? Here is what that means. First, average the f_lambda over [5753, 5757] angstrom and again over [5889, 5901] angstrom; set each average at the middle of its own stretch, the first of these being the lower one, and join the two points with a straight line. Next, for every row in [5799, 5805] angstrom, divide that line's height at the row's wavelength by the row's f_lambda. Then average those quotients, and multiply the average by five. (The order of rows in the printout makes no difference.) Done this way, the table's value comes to 4.7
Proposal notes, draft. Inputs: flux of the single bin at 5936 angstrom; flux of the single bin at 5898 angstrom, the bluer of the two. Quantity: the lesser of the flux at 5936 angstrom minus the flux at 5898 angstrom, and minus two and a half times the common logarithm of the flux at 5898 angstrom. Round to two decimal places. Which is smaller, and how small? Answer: -3.39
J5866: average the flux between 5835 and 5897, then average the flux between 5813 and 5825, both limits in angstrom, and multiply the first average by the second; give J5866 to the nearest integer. 680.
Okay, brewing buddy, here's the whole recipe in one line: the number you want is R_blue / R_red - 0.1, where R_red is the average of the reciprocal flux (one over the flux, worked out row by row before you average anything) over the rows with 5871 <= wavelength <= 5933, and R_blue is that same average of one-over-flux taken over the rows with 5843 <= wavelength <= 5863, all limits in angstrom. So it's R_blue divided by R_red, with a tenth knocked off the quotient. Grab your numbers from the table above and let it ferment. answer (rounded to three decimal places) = 0.848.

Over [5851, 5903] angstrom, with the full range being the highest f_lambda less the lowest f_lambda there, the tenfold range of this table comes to 67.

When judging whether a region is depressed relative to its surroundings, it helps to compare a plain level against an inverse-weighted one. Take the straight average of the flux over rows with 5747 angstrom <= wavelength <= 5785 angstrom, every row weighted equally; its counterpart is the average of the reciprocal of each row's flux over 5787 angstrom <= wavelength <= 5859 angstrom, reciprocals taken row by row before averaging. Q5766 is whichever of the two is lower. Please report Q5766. 0.0371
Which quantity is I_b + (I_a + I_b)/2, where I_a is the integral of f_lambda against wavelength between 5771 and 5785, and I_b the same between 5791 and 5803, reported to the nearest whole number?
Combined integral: 676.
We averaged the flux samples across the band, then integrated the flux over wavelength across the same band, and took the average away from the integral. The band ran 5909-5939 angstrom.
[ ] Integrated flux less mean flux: 772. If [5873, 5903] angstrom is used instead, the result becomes 690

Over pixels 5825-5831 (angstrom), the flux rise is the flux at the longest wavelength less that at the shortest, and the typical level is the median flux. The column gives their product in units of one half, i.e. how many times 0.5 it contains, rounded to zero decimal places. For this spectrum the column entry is 38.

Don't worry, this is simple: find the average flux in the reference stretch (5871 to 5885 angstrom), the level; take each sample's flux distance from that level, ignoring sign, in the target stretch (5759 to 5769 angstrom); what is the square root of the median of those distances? 0.94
